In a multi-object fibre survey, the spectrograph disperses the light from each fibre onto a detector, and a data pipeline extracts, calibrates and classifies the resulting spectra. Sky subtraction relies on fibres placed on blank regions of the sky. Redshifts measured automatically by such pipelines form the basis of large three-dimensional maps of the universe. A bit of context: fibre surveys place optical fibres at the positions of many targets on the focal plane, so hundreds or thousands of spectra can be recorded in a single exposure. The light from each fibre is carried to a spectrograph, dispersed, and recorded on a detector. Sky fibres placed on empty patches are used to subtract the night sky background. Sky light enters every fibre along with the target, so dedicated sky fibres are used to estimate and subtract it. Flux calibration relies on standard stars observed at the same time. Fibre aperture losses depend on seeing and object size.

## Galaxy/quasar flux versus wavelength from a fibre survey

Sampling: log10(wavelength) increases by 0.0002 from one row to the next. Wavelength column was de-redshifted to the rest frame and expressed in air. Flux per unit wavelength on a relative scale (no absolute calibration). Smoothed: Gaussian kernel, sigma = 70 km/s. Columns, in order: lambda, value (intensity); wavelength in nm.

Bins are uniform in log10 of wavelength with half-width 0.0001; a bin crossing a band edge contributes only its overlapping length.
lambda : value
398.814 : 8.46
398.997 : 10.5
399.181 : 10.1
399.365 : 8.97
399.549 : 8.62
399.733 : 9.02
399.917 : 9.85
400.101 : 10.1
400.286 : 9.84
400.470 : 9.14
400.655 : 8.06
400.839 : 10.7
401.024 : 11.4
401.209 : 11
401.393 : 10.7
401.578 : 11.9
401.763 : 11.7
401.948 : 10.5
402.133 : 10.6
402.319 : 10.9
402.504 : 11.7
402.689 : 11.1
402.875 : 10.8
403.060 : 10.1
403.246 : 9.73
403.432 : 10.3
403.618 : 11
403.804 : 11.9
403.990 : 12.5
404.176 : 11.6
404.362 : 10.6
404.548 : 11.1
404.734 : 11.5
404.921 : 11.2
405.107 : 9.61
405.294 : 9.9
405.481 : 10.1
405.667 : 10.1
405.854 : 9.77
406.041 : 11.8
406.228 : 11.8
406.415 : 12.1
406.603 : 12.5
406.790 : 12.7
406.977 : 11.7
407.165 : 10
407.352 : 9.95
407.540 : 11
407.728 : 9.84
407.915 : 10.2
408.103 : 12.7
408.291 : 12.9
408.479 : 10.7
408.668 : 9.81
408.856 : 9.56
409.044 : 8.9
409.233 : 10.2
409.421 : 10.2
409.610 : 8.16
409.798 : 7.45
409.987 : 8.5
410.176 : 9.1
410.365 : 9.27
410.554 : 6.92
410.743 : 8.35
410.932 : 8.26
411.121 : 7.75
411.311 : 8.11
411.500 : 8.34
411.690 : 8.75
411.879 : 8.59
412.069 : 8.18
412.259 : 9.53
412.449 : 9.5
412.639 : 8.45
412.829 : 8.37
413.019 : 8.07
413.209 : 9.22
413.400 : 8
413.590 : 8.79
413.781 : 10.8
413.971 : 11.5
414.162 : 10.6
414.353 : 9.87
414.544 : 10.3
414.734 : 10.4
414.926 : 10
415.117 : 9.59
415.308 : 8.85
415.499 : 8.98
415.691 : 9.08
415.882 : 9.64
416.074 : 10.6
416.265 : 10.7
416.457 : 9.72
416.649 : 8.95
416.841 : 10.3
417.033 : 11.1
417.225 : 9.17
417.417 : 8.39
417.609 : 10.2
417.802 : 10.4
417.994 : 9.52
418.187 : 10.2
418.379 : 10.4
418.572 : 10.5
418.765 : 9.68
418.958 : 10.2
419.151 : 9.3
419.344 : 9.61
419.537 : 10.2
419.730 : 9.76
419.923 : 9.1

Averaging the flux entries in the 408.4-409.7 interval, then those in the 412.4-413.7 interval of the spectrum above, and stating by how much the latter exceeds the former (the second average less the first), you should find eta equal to -1.0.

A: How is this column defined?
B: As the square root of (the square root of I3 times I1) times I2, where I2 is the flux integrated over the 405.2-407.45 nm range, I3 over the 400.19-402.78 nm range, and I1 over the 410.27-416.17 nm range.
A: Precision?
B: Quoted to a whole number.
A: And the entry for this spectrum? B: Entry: 31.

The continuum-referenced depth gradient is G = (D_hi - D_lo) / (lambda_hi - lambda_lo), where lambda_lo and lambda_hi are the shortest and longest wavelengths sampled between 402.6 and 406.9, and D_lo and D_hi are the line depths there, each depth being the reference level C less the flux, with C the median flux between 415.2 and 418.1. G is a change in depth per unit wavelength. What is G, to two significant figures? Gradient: -0.39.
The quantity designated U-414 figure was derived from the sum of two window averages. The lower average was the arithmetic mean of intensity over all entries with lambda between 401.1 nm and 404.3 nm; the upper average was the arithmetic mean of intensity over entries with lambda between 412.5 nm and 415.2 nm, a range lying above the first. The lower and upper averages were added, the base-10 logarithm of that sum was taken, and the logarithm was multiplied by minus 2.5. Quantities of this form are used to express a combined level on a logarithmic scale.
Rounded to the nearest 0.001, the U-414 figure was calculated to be -3.286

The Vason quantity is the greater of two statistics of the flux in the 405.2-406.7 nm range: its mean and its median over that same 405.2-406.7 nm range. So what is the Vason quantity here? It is 11.0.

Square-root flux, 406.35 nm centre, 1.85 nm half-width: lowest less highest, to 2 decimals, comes -0.46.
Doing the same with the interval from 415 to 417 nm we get -0.30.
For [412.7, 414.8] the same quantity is -0.56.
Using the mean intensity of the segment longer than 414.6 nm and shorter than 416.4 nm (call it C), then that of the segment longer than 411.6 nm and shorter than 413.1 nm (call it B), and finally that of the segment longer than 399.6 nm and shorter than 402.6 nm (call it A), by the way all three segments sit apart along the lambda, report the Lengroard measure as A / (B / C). 11.7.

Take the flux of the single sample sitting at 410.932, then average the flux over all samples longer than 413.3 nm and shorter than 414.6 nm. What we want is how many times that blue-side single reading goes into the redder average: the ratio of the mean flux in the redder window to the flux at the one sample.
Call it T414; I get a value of 1.21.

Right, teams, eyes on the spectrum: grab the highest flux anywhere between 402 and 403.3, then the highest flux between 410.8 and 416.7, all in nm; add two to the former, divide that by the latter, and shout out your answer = 1.19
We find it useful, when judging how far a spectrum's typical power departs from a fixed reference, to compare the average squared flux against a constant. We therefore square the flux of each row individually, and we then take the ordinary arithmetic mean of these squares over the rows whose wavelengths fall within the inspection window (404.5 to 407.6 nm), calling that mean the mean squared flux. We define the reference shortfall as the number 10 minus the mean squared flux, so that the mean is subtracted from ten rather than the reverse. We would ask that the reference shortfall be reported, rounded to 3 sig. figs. -112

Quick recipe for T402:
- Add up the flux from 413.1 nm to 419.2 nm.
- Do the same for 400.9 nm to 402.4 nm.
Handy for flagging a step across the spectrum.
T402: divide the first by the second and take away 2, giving 1.6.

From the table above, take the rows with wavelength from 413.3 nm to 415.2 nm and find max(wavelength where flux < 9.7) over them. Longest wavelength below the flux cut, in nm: 415.117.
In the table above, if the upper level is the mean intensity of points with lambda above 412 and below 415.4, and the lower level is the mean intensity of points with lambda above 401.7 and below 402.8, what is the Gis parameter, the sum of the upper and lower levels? 20.5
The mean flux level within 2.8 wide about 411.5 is 8.5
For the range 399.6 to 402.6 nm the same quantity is 10.4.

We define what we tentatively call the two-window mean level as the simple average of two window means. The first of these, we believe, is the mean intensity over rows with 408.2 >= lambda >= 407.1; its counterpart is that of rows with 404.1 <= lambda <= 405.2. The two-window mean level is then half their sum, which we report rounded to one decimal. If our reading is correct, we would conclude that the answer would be 10.8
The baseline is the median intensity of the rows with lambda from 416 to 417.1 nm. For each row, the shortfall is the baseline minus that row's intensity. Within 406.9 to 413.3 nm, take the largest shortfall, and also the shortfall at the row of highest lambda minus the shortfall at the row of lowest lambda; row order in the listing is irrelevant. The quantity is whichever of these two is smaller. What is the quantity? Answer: 2.5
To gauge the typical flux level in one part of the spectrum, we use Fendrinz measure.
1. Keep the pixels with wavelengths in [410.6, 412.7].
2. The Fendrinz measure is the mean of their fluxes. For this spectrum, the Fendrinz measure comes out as 8.5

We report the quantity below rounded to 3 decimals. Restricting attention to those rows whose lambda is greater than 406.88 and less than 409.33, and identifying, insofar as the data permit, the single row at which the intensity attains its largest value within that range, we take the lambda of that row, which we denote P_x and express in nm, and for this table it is 408.291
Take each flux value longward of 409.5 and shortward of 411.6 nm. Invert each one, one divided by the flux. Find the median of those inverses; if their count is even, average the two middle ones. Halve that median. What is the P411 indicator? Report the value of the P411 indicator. 0.061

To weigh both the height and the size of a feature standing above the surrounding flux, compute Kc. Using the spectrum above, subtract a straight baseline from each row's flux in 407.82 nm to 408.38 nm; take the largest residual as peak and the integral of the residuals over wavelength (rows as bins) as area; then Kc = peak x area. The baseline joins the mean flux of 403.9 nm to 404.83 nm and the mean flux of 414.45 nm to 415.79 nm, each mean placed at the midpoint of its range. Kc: 1.3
